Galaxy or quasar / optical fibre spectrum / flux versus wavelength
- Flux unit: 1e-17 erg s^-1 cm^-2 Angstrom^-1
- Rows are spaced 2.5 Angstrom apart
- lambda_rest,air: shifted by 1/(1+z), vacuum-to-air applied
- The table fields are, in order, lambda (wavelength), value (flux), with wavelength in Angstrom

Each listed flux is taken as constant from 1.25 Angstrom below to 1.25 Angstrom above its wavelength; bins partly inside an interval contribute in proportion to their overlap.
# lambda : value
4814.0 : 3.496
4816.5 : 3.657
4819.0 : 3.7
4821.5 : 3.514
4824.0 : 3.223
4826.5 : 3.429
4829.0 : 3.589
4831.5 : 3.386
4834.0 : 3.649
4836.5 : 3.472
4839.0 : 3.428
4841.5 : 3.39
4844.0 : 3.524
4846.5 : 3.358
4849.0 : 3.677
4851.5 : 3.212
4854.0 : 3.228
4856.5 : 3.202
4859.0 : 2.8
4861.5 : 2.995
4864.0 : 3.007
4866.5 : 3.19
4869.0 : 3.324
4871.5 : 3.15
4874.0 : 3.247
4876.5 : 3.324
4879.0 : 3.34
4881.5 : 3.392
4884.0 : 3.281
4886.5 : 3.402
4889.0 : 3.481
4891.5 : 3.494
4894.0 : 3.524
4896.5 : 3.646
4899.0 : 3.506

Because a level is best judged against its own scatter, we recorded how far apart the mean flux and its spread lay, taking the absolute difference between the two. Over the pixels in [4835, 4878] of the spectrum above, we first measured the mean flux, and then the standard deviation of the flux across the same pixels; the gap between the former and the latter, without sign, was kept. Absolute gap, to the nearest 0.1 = 3.1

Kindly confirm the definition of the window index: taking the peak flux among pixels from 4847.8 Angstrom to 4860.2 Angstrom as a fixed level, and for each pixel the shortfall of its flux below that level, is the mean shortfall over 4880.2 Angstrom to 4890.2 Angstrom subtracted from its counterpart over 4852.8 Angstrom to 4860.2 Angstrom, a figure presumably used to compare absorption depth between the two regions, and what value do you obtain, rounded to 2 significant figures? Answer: 0.31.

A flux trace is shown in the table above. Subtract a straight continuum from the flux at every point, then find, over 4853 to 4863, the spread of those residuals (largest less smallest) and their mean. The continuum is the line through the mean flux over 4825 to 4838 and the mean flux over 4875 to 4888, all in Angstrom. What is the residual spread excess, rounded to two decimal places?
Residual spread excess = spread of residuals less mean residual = 0.78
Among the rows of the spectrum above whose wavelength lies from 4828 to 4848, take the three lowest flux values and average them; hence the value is 3.4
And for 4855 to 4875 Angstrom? 2.9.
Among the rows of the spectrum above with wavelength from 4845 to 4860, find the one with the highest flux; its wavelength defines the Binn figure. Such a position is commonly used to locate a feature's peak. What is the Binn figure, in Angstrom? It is 4849.0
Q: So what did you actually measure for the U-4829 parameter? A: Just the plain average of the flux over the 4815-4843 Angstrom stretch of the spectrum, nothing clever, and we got 3.49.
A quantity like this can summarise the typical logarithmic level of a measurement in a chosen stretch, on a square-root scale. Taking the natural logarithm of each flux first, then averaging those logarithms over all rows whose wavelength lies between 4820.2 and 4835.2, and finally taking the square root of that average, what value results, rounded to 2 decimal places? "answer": 1.11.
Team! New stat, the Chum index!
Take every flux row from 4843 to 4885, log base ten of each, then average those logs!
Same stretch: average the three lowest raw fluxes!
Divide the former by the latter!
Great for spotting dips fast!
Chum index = 0.174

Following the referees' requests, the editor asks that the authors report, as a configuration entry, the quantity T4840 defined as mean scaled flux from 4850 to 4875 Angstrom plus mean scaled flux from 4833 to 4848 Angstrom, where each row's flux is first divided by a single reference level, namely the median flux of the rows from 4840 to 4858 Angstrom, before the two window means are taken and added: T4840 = 1.97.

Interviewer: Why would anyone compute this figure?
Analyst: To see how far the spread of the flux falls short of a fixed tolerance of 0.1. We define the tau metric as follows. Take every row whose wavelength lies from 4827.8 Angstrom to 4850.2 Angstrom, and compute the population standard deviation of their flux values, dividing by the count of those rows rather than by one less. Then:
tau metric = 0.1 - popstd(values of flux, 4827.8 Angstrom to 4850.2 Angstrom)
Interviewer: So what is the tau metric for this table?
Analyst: -0.012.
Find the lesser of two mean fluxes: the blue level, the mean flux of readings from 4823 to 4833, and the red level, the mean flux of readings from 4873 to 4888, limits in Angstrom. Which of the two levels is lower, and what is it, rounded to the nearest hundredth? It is 3.33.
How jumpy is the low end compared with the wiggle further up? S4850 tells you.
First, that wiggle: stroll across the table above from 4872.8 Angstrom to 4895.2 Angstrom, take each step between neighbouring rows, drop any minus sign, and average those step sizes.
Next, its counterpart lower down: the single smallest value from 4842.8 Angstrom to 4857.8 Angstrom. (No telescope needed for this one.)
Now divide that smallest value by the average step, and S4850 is 51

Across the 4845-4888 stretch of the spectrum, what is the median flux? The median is 3.2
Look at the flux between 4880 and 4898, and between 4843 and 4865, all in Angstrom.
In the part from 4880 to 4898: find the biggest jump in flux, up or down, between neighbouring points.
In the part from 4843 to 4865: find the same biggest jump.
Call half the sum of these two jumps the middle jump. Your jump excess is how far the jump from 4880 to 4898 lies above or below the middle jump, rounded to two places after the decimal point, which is -0.17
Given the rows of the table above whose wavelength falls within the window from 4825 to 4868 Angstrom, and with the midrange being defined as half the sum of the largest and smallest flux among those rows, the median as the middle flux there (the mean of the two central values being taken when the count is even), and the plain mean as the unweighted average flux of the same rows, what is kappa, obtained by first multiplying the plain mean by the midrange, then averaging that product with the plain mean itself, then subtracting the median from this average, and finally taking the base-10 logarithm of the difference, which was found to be 0.564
